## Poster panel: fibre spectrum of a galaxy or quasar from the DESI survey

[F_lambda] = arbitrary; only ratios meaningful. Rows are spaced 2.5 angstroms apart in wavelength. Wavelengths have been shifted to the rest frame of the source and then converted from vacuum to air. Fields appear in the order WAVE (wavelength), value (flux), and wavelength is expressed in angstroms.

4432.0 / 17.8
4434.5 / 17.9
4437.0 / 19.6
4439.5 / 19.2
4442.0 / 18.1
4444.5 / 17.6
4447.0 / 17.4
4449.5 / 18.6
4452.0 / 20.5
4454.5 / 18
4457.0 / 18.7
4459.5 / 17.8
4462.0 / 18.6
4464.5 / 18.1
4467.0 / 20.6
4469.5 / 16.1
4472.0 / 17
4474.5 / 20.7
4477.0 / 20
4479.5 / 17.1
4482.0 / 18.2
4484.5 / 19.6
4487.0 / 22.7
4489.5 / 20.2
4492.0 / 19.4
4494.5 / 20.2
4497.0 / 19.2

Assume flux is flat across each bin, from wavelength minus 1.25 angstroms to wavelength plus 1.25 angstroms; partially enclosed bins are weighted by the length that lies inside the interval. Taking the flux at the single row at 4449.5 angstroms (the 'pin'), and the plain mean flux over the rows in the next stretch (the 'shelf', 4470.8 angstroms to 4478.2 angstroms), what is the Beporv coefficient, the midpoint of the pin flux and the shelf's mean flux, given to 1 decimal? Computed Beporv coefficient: 18.9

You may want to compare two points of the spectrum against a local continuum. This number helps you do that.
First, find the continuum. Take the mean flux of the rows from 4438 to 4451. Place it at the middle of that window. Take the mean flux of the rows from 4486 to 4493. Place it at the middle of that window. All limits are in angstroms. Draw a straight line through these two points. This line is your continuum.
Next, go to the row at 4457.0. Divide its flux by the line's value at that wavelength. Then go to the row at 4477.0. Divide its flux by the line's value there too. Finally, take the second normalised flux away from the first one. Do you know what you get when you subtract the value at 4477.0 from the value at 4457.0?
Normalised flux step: -0.01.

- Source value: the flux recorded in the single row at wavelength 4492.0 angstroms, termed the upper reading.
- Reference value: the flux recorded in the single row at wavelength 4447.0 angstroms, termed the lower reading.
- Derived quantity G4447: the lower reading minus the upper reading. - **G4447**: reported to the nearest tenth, -2.0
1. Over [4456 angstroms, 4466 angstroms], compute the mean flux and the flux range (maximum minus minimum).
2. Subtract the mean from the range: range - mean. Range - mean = -17.4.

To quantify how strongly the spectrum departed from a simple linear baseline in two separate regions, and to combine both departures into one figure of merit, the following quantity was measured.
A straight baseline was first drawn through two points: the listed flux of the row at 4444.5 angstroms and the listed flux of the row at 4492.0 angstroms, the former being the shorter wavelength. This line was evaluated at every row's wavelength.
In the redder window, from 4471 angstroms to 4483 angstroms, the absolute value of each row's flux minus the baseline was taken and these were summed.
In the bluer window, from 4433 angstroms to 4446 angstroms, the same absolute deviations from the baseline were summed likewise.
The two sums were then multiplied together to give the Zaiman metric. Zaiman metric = 40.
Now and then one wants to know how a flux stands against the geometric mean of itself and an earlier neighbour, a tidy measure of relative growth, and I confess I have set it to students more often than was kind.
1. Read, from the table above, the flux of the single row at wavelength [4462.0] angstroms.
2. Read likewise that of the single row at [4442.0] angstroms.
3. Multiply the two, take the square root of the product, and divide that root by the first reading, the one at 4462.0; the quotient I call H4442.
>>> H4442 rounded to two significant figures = 0.99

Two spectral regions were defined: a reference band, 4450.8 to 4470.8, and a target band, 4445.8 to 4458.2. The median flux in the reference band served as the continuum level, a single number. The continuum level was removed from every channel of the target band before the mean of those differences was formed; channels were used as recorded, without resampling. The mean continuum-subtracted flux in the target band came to 0.3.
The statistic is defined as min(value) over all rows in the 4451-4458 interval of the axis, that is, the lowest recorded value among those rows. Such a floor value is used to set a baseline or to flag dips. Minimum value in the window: 18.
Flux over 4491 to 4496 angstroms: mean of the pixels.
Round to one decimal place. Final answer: 19.8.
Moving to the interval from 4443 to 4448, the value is 17.5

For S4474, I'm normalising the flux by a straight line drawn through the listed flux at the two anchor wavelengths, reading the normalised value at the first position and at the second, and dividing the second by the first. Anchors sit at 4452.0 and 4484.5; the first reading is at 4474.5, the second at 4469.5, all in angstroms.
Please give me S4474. 0.77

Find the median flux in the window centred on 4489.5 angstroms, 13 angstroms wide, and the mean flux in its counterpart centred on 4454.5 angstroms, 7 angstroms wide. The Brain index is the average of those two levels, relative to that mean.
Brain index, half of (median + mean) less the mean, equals 0.6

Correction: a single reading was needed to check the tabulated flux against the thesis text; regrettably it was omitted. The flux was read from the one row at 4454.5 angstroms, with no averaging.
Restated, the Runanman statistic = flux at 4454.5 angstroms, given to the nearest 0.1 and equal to 18.0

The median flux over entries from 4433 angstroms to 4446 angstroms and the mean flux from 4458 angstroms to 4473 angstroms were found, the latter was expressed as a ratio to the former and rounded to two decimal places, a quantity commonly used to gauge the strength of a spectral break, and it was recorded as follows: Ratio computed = 1.00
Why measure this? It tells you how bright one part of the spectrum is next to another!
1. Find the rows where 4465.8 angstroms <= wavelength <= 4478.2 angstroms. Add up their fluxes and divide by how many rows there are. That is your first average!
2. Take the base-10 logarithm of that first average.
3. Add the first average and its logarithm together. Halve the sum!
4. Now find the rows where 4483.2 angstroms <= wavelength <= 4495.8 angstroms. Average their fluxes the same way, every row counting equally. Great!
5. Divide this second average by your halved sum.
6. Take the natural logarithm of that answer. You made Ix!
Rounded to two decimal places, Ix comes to 0.71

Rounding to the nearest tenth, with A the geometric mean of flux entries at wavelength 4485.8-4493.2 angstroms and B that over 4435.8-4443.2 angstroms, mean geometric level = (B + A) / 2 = 19.8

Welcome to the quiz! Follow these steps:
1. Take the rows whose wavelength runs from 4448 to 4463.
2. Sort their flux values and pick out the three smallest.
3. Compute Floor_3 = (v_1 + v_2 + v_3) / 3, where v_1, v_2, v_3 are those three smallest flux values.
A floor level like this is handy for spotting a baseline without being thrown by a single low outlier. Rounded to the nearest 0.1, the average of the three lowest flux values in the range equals 18.1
